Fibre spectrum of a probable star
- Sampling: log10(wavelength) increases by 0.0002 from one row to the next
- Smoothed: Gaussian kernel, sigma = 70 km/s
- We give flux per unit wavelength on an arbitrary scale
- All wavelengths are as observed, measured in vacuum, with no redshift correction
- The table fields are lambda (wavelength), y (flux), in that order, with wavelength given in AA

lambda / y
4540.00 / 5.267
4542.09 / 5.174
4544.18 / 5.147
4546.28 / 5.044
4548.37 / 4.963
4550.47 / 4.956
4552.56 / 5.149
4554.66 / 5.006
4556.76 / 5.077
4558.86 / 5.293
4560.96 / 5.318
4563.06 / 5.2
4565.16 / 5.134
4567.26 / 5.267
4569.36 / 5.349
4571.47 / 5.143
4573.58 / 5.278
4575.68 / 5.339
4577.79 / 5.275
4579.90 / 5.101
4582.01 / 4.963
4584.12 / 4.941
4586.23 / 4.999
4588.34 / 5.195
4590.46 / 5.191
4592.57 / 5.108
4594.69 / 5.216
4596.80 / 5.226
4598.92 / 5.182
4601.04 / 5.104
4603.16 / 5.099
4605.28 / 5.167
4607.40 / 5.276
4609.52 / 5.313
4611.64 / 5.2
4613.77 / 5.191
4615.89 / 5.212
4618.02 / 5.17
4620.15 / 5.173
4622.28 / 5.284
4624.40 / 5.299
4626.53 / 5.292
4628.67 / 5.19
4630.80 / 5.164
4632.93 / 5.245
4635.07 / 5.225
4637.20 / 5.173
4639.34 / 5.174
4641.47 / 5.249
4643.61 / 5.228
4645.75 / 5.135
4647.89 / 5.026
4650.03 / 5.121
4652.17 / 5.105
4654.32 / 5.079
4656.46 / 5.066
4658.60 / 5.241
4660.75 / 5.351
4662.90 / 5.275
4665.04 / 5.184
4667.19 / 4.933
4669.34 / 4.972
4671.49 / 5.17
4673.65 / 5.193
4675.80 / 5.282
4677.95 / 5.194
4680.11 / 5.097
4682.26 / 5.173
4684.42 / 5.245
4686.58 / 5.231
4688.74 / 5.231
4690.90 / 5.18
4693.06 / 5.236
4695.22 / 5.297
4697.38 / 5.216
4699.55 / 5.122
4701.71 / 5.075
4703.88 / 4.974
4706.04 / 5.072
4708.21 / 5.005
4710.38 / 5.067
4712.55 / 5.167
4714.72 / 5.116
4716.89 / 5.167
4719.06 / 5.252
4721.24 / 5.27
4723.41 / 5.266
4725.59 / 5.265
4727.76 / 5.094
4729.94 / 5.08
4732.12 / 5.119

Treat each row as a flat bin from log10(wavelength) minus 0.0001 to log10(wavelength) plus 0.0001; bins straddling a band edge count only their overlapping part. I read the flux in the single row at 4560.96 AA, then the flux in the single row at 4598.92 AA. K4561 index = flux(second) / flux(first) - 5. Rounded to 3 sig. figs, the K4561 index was -4.03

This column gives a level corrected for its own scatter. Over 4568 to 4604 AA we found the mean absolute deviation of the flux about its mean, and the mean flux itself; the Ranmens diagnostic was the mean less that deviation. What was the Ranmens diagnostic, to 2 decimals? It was 5.06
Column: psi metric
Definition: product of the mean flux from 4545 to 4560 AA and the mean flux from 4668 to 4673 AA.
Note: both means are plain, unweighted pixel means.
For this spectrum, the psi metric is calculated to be 25.7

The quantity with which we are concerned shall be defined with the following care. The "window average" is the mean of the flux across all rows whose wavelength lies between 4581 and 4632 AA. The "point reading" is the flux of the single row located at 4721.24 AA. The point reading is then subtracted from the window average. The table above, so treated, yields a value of -0.10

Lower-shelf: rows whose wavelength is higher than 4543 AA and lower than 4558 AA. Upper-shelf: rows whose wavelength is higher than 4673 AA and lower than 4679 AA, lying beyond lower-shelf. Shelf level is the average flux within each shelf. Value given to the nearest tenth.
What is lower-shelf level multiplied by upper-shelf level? 26.4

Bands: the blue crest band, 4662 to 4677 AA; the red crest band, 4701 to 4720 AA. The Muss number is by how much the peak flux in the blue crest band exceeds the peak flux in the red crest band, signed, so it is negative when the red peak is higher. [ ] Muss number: 0.030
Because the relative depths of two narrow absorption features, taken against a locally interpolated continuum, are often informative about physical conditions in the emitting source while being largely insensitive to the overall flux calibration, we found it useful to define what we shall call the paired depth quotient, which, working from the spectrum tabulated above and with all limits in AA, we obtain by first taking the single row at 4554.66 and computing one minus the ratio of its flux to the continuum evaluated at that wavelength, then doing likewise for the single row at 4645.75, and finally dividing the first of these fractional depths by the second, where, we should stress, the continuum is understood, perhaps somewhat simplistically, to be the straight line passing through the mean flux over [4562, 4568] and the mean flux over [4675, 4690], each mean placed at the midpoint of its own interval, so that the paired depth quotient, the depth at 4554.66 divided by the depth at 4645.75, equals 2.8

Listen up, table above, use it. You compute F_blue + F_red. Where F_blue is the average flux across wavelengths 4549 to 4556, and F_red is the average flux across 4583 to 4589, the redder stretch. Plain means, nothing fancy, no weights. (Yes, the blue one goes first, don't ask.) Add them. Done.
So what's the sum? 10.1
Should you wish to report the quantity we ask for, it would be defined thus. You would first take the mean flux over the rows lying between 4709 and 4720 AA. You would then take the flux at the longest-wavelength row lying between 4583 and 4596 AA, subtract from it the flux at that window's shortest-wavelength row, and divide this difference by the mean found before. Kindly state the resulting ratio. 0.053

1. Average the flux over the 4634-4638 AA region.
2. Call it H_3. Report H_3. 5.20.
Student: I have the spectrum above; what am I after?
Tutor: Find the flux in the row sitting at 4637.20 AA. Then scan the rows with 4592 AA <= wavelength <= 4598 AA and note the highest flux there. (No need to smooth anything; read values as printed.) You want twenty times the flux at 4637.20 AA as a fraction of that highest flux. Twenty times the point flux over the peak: 19.8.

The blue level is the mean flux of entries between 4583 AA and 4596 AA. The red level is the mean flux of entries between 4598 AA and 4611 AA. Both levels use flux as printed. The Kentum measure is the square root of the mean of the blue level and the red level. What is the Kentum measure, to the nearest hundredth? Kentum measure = 2.27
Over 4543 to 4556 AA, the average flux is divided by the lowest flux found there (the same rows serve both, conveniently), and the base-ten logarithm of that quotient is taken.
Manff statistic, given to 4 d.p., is 0.0077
